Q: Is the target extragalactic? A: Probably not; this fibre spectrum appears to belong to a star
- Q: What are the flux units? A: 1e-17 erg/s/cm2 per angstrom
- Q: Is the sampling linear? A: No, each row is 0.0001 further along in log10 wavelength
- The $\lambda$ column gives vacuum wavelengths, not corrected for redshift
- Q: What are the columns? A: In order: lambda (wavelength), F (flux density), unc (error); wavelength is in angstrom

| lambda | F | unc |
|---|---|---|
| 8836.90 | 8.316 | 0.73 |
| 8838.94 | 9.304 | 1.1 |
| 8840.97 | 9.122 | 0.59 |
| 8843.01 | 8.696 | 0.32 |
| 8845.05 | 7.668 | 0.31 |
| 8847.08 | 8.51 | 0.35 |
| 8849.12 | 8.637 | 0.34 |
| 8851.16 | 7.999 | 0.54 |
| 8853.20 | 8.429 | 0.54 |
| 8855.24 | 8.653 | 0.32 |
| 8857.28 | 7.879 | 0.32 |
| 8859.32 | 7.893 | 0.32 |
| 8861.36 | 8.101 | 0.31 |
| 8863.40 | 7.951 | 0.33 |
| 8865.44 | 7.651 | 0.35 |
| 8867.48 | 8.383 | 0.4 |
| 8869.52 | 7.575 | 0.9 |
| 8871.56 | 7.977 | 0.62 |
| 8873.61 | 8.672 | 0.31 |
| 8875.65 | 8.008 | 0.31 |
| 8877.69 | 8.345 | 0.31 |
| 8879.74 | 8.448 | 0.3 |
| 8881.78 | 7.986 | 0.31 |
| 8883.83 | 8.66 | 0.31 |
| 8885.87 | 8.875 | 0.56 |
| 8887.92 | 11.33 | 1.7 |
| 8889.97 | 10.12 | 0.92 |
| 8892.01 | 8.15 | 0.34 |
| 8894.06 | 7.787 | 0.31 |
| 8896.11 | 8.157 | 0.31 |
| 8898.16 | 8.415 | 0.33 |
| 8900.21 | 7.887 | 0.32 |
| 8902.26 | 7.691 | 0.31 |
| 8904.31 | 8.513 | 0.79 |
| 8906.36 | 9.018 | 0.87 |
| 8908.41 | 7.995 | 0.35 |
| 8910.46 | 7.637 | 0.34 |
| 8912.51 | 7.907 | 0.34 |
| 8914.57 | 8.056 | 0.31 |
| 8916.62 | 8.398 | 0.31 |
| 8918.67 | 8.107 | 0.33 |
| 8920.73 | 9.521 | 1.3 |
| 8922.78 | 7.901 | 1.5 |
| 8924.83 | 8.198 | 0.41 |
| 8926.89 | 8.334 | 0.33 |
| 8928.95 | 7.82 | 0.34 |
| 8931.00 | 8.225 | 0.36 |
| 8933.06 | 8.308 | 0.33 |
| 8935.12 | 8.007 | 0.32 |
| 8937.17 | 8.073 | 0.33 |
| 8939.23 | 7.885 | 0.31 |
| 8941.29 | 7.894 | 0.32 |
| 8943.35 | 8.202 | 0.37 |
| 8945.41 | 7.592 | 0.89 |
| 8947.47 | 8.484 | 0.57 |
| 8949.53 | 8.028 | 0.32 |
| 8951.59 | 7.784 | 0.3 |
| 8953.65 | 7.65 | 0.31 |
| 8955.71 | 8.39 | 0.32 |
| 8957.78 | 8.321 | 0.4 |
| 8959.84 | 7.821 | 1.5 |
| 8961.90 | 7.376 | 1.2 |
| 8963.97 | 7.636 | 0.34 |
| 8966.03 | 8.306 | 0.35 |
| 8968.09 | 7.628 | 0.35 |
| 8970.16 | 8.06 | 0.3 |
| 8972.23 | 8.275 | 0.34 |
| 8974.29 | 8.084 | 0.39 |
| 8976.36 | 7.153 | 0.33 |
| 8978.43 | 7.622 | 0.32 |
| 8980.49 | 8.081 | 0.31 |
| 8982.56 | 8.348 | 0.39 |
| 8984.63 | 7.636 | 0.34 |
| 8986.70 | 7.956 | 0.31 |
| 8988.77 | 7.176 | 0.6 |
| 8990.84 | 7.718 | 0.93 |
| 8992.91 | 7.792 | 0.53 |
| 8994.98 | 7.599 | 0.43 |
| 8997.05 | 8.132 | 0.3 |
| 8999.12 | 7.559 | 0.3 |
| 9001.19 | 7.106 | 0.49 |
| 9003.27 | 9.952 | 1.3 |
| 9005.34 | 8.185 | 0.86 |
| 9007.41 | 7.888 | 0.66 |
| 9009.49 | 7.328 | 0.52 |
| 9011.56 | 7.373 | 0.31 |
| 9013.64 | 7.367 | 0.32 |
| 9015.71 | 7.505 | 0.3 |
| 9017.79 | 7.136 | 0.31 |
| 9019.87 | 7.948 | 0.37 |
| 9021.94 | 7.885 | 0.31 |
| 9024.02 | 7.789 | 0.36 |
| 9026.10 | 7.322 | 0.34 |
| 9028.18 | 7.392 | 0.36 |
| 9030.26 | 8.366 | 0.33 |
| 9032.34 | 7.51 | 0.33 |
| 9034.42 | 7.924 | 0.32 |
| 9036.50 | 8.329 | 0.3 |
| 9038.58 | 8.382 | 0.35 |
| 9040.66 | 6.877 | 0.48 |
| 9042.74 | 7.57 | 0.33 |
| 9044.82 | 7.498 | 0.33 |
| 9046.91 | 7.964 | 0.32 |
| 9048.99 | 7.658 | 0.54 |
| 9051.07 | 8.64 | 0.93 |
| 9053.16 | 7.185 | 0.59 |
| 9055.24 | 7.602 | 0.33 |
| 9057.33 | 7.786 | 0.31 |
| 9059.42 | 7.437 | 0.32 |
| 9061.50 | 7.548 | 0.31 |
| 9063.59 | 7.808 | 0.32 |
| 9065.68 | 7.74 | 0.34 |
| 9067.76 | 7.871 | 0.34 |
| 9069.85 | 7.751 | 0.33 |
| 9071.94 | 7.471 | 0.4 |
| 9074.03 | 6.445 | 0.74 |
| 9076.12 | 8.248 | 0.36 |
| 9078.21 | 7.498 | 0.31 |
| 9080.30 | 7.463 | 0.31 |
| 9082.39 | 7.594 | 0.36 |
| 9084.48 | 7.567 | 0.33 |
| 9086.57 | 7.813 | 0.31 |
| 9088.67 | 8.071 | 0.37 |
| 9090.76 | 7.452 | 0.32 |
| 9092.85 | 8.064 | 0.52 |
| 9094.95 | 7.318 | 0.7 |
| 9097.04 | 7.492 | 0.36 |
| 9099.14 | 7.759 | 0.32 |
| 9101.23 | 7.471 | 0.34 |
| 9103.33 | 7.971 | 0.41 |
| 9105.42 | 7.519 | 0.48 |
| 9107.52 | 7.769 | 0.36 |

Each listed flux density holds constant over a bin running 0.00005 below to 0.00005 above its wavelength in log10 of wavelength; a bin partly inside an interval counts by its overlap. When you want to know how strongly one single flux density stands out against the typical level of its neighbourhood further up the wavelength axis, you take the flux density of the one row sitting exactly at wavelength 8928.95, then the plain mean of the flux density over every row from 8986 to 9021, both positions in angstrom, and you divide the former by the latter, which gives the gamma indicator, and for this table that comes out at 1.01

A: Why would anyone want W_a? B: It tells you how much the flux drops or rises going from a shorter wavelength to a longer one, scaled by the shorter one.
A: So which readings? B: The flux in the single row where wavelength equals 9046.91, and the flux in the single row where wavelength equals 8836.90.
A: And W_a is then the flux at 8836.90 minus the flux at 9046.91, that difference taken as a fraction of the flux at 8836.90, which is 0.04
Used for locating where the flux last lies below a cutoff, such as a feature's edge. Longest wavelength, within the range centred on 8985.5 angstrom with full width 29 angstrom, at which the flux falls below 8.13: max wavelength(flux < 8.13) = 8999.12 angstrom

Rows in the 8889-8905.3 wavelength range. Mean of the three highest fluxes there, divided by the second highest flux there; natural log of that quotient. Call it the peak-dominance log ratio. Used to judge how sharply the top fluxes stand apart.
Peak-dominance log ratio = 0.057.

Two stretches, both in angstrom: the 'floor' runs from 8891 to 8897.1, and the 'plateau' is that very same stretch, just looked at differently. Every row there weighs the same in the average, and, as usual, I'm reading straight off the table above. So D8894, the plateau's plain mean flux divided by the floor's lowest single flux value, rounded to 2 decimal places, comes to 1.03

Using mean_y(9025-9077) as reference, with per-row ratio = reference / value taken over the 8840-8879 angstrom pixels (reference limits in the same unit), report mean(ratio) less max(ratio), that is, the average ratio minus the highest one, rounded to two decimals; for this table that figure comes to -0.08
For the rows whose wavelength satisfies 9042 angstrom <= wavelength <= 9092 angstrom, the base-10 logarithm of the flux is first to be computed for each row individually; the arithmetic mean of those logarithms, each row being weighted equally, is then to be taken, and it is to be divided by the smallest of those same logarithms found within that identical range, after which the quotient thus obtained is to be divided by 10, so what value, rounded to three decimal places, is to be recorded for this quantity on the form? 0.109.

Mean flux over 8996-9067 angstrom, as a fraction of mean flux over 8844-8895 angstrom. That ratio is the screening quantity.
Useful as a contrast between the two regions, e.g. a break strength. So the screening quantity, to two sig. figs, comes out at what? 0.92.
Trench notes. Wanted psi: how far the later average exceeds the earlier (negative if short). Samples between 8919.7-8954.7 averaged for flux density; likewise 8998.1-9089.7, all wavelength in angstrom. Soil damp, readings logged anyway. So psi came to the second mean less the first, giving -0.40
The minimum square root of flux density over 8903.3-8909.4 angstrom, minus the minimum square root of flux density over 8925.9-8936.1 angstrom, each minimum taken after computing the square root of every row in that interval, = 0.03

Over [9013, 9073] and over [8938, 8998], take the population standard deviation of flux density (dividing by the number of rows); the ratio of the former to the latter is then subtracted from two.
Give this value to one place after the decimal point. 0.9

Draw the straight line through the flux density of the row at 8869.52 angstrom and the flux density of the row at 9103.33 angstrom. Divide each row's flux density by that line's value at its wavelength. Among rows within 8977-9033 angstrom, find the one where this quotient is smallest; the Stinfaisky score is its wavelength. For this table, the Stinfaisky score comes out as 9001.19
